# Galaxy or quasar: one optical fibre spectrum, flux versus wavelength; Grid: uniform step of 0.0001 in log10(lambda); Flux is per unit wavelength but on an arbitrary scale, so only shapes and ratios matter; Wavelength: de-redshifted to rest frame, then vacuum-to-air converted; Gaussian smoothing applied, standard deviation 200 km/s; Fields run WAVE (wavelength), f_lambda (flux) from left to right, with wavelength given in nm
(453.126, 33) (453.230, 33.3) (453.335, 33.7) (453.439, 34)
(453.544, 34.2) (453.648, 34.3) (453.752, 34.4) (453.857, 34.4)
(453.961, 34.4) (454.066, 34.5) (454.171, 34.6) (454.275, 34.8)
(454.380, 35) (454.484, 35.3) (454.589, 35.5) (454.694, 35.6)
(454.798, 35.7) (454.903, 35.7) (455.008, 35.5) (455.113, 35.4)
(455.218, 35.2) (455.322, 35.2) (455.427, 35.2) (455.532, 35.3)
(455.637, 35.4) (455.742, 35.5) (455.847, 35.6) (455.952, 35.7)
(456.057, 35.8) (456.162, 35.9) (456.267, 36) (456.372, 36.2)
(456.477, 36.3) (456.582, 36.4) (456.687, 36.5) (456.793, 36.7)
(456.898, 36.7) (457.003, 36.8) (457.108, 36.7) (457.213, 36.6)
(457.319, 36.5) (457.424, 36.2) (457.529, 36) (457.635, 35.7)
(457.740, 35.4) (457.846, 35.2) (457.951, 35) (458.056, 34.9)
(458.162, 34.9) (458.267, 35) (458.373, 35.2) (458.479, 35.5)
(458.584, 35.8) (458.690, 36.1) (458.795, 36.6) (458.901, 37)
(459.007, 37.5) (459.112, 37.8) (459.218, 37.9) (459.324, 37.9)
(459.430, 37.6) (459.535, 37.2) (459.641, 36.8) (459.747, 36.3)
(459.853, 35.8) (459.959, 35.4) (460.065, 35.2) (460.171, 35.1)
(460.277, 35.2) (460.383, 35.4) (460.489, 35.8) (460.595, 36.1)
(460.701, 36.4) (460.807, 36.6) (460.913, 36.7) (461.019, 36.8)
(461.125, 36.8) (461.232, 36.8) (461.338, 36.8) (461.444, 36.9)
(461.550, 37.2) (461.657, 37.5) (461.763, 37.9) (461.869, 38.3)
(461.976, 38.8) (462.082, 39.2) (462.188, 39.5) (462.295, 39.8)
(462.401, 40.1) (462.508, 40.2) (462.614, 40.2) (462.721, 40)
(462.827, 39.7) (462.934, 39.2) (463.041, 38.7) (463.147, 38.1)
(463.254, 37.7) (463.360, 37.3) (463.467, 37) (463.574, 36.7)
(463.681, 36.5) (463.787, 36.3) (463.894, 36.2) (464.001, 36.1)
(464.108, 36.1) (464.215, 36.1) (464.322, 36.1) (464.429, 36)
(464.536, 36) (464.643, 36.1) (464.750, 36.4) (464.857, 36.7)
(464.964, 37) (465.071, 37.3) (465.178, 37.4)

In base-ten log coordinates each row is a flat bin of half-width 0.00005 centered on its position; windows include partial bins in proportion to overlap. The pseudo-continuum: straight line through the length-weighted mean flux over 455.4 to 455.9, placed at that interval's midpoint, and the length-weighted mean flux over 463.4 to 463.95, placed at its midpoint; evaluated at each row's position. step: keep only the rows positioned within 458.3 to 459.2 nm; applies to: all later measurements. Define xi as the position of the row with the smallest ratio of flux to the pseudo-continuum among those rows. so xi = 458.373 nm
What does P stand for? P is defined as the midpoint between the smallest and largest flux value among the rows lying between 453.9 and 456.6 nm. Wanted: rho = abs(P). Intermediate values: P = 35.4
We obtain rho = 35.4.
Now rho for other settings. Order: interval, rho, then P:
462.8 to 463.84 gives 38.0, 38.0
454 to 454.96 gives 35.1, 35.1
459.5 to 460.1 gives 36.2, 36.2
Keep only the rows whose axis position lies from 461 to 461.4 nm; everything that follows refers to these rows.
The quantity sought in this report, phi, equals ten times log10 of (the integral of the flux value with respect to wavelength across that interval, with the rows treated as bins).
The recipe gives 11.7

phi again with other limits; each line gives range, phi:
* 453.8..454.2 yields 11.4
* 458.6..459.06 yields 12.3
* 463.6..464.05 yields 12.1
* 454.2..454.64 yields 11.9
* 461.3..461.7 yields 11.7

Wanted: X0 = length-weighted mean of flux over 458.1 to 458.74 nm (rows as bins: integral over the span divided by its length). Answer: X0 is 35.4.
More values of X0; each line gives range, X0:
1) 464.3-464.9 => 36.2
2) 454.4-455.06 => 35.5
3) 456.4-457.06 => 36.6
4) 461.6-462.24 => 38.5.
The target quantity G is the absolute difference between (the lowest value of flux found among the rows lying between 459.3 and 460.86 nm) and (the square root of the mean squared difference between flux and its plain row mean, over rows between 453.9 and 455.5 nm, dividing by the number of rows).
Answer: 34.7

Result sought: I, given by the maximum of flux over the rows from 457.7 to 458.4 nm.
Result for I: 35.4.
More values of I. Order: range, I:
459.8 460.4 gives 35.8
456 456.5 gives 36.3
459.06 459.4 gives 37.9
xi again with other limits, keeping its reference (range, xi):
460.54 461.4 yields 460.595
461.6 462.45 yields 461.657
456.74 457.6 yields 457.529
